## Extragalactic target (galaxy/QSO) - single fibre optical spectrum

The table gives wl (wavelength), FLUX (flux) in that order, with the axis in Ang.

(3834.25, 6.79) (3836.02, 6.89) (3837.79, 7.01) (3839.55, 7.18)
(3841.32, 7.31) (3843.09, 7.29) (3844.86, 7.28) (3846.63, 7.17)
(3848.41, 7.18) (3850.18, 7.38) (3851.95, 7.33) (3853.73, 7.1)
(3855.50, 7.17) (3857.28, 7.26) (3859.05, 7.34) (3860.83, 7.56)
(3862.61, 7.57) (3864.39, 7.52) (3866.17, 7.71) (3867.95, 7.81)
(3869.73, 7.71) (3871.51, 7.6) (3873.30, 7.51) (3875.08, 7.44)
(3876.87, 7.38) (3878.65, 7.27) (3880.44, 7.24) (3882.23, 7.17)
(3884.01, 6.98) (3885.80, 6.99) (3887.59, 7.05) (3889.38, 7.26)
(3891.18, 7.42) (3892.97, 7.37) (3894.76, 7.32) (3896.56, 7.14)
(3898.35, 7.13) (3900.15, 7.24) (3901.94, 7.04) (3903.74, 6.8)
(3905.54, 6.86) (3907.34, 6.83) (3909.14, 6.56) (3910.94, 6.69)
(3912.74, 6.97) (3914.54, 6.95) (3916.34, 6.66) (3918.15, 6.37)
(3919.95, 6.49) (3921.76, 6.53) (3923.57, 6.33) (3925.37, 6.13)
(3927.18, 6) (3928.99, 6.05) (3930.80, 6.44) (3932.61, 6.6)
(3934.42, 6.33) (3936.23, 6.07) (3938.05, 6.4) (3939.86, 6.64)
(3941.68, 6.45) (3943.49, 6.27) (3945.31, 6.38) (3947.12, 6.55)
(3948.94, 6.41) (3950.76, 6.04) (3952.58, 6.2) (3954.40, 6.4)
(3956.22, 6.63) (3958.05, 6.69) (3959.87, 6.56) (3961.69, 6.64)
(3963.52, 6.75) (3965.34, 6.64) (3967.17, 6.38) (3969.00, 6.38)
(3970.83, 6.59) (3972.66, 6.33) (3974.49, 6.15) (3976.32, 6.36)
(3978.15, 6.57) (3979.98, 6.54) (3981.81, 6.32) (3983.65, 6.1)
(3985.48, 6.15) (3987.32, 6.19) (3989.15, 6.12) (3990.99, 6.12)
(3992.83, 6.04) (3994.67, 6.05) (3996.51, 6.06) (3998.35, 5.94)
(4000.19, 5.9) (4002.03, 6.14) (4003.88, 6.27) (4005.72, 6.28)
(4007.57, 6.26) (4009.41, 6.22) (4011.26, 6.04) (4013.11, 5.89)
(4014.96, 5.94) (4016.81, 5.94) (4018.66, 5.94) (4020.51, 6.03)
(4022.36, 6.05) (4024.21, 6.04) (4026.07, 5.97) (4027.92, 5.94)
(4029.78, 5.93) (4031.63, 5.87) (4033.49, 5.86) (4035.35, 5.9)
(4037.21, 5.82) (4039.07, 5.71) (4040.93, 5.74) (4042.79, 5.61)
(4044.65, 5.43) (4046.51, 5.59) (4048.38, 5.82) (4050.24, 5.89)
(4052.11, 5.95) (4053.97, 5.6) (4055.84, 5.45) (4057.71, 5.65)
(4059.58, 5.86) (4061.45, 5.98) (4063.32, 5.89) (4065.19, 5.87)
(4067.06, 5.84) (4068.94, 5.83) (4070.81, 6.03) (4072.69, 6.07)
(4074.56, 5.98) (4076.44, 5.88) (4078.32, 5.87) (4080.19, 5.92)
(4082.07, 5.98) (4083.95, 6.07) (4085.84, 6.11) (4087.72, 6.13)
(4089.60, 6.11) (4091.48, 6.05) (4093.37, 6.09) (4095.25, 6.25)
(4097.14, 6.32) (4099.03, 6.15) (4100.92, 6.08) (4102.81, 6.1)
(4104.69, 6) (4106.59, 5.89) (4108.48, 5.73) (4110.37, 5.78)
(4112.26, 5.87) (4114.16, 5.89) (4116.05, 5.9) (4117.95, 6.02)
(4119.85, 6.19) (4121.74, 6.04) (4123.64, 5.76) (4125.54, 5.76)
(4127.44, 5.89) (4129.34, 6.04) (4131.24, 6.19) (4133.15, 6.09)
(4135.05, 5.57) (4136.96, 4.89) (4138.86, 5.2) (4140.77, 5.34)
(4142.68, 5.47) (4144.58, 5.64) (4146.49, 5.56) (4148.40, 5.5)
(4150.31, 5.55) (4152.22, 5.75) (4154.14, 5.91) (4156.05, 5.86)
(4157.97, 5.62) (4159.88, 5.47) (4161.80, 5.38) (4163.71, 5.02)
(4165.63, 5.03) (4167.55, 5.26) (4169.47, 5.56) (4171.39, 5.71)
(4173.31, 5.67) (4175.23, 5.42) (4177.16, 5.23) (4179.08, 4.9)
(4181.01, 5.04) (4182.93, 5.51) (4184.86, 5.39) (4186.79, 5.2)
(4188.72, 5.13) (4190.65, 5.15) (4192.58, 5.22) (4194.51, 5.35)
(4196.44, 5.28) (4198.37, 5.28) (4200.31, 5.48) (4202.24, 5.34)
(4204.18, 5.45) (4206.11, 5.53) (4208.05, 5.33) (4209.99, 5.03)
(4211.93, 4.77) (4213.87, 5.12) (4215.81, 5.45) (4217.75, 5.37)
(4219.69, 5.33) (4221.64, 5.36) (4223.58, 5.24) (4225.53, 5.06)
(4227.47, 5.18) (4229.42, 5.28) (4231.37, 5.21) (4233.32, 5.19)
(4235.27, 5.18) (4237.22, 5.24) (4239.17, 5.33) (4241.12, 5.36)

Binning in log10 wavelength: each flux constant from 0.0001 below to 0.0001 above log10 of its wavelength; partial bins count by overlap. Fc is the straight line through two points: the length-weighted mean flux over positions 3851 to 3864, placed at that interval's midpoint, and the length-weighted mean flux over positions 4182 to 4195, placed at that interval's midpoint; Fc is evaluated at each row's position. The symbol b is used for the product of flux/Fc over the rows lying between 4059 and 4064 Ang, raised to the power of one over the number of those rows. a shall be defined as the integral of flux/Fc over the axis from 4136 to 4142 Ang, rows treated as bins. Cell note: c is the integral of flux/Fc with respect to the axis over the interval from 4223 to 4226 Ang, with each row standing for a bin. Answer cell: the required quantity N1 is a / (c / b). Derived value 1.8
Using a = 5.5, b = 0.97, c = 3.1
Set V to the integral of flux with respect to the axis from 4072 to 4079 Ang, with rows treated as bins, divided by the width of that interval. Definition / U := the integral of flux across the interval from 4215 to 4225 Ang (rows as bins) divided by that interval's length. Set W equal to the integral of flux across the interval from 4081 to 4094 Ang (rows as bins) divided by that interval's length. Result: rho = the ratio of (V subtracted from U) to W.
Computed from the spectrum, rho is -0.10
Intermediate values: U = 5.3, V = 5.9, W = 6.1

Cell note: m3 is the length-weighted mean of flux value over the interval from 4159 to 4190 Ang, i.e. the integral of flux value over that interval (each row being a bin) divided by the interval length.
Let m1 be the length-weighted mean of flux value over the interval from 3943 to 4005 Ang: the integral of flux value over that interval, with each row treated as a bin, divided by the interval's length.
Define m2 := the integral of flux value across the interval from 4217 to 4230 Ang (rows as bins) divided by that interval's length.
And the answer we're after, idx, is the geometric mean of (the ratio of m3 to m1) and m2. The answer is 2.1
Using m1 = 6.3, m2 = 5.3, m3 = 5.3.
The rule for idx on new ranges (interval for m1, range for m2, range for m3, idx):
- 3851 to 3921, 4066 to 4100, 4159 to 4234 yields 2.1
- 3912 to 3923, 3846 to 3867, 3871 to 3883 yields 2.9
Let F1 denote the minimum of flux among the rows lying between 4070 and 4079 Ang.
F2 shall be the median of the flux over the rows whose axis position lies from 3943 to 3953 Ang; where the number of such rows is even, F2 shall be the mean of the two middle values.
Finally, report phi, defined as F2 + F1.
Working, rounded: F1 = 5.87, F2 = 6.3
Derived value 12.2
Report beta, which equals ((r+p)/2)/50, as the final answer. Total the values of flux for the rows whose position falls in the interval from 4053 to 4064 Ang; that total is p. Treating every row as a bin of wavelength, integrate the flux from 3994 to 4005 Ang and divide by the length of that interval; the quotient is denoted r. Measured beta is 0.40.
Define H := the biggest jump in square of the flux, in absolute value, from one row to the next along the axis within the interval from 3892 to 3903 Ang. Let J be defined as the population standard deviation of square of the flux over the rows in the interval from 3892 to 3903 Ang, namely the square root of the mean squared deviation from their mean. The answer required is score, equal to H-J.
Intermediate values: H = 2.9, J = 1.7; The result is 1.20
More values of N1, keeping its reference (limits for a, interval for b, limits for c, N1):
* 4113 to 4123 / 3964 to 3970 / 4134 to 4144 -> 1.1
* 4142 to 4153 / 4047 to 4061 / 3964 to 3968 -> 2.7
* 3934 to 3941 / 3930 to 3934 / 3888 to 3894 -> 1.0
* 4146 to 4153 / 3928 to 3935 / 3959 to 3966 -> 0.9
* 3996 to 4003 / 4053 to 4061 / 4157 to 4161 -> 1.5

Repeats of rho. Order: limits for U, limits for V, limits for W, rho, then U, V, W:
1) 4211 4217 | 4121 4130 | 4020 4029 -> -0.13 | 5.1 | 5.9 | 6.0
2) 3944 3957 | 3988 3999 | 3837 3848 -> 0.04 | 6.4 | 6.1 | 7.2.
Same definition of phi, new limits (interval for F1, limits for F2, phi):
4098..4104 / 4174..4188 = 11.3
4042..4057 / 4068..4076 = 11.4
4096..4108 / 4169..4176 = 11.5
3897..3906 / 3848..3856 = 14.0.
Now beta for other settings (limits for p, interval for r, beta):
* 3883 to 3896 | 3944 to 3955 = 0.57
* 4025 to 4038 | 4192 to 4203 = 0.47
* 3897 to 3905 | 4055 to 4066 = 0.34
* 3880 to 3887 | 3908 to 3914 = 0.35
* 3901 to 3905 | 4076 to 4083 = 0.20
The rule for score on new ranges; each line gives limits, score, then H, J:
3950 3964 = -0.04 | 3.0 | 3.0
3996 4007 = 1.09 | 2.9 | 1.8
